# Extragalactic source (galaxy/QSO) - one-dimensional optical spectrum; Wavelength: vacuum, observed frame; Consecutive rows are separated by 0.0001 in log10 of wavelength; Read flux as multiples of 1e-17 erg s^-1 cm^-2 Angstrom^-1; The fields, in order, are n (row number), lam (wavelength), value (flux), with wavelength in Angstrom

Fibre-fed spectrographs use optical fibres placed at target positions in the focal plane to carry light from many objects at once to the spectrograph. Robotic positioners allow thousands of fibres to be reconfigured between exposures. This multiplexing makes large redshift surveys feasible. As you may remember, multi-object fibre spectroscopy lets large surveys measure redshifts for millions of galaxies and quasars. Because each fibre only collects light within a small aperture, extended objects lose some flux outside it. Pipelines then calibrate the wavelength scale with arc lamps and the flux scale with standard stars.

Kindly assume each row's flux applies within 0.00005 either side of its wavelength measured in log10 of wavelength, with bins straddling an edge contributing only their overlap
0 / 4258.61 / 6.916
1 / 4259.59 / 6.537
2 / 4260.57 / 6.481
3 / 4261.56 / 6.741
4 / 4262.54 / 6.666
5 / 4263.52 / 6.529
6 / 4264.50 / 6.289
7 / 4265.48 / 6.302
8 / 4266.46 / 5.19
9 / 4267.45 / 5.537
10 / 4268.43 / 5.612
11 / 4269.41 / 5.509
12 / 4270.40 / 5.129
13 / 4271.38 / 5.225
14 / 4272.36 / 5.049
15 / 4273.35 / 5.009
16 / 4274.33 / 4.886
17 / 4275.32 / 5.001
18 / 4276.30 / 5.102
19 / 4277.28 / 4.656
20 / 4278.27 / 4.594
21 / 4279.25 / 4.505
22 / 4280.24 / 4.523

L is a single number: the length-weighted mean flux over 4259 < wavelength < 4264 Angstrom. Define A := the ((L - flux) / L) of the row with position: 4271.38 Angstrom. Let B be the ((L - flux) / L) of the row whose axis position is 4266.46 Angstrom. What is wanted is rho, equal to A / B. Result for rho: 1.0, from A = 0.21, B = 0.21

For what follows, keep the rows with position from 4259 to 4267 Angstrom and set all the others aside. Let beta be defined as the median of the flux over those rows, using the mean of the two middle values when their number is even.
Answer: 6.5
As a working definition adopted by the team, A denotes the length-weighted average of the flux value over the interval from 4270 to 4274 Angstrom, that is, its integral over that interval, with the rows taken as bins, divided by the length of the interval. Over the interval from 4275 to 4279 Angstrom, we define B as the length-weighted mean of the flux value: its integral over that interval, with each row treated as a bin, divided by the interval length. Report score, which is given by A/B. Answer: 1.06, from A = 5.1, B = 4.8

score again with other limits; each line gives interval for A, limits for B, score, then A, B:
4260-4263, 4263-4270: 1.13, 6.6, 5.8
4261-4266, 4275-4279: 1.35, 6.5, 4.8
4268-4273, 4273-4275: 1.07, 5.3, 4.9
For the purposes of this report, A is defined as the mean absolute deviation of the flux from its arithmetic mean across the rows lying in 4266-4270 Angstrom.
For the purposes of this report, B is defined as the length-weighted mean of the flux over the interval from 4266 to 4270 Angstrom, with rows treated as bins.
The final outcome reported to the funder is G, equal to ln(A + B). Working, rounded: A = 0.14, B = 5.4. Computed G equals 1.72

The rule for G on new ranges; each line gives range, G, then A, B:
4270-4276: 1.64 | 0.08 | 5.1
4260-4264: 1.90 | 0.10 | 6.6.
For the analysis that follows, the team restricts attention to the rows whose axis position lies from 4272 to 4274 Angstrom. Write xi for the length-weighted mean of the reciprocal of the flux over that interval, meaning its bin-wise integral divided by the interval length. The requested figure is 0.199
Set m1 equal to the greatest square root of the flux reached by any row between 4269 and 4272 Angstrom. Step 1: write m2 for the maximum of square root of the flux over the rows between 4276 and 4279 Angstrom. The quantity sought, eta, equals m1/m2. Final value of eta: 1.04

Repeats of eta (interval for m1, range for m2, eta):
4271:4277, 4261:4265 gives 0.88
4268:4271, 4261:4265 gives 0.91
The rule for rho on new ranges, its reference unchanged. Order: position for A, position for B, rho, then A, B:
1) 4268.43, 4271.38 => 0.7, 0.15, 0.21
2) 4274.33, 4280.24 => 0.8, 0.26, 0.31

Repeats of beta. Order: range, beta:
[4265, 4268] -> 5.5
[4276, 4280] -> 4.6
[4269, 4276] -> 5.0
